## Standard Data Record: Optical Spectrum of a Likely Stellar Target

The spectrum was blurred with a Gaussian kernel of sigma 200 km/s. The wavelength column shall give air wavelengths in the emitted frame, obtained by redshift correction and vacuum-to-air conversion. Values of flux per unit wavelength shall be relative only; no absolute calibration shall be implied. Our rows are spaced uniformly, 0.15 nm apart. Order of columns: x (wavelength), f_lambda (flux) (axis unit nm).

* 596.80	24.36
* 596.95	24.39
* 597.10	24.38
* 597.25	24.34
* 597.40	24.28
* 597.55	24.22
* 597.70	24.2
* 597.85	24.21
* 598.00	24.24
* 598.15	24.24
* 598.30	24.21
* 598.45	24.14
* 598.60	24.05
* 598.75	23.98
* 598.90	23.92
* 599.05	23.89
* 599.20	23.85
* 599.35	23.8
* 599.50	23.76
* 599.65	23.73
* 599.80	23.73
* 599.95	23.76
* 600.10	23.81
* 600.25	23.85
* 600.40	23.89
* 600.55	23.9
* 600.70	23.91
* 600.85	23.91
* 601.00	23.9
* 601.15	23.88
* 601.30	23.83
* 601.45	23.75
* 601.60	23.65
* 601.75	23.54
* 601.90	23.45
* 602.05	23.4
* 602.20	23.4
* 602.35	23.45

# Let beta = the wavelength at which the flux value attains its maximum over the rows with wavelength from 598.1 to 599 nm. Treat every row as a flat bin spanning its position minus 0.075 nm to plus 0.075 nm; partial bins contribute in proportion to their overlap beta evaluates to 598.15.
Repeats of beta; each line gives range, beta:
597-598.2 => 597.10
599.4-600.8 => 600.70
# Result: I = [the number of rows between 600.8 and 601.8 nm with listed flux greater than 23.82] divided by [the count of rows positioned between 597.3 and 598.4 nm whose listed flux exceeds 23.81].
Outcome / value 0.6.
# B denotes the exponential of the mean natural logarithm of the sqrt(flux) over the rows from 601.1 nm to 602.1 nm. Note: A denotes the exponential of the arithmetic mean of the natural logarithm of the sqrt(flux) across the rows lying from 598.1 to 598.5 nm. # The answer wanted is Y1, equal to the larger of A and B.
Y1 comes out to 4.919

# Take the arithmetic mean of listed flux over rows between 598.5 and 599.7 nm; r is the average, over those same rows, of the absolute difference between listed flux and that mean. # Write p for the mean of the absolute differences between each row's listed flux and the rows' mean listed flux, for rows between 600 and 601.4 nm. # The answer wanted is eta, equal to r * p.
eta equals 0.0027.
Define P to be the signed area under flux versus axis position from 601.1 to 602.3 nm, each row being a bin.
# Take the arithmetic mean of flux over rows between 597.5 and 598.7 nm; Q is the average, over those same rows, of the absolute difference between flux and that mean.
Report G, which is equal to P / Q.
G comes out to 604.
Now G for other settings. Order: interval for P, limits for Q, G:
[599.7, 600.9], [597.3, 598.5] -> 1040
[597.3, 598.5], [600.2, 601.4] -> 1274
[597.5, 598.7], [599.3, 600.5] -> 627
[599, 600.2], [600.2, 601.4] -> 1251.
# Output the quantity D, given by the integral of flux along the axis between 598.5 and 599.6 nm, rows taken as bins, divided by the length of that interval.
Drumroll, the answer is 23.9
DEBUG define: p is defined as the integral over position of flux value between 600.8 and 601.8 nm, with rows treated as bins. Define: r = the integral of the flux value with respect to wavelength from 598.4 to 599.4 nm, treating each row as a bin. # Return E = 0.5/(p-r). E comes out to -3.1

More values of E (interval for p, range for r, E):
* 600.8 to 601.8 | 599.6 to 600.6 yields -18.5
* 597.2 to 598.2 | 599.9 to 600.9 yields 1.3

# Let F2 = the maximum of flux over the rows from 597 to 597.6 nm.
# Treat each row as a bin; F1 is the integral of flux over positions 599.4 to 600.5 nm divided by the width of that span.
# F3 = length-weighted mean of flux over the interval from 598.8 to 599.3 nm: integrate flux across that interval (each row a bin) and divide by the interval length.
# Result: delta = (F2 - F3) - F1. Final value -23.3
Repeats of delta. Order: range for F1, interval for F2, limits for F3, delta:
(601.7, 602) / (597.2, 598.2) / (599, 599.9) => -22.9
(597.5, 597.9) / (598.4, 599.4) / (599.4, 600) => -23.8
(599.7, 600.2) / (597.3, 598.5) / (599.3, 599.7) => -23.3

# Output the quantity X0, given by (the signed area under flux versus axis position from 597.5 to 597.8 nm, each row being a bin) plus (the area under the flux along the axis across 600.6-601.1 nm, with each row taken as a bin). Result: 19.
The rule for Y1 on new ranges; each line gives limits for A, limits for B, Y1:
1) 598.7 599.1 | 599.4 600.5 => 4.892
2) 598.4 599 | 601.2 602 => 4.901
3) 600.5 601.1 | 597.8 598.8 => 4.915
